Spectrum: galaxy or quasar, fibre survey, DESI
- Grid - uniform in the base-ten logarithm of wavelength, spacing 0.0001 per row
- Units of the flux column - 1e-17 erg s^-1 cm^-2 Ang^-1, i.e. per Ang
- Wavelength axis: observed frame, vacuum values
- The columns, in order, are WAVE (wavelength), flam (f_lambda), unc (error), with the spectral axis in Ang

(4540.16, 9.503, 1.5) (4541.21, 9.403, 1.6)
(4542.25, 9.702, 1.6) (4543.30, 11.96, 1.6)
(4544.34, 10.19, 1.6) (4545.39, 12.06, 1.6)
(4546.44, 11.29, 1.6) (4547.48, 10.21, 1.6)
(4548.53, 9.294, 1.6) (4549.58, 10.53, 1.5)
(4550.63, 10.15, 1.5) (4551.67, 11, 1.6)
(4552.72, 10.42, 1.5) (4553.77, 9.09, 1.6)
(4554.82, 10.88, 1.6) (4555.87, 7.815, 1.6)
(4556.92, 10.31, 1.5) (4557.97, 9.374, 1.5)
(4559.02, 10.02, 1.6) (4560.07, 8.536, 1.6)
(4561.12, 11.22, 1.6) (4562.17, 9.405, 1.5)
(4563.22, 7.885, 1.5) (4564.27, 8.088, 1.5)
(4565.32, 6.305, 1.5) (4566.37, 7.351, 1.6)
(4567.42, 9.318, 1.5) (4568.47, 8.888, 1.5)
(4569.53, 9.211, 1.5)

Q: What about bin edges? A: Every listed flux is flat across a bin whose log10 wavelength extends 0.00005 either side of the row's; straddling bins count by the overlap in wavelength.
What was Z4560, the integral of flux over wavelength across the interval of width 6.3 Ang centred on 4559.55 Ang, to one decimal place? 61.8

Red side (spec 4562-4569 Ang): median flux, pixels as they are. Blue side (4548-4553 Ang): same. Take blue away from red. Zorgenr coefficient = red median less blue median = -2.3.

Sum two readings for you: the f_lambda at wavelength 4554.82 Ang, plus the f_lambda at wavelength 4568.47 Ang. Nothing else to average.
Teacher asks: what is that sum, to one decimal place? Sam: 19.8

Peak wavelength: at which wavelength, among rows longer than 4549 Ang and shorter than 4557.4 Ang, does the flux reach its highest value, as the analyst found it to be 4551.67 Ang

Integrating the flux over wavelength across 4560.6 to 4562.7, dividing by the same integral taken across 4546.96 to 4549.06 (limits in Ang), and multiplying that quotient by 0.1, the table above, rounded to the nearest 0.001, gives 0.106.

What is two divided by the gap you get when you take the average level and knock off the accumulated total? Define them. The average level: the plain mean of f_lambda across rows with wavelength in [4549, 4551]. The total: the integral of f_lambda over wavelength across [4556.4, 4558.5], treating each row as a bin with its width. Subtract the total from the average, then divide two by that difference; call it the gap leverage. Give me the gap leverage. -0.19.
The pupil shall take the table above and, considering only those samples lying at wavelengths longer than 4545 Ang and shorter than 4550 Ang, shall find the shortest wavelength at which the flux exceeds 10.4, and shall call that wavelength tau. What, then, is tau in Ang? 4545.39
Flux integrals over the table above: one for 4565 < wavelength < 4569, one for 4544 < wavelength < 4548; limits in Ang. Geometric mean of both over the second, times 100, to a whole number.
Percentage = 86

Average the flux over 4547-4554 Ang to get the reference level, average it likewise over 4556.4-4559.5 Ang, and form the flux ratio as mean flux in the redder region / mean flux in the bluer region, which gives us 0.98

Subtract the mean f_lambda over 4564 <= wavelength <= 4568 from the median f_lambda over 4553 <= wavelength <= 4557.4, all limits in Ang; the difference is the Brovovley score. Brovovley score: 1.93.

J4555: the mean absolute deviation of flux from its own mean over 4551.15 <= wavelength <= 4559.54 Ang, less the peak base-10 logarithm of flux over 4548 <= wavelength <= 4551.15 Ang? -0.19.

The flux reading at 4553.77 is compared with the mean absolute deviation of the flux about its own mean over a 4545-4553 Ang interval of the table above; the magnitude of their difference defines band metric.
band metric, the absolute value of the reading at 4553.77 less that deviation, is 8.5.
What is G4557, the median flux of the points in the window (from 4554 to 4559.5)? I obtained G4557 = 10.0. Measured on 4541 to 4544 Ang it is 9.7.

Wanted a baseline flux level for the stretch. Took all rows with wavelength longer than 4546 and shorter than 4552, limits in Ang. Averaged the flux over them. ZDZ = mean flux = 10.4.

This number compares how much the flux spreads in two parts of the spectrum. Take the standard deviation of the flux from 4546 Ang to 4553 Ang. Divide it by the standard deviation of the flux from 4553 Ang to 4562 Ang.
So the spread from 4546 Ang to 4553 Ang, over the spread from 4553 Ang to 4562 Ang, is 0.55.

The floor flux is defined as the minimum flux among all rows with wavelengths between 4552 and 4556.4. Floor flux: 7.815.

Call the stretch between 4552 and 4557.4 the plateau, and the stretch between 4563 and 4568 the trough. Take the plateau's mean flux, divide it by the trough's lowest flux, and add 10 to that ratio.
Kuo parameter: 11.5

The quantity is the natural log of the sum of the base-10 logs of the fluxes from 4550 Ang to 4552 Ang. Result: 0.72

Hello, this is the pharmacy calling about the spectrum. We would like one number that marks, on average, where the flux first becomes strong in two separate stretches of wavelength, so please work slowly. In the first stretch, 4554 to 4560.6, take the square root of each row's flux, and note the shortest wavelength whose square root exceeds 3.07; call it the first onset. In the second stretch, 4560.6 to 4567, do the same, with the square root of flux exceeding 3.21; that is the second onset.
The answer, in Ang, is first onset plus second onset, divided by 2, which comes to 4558.0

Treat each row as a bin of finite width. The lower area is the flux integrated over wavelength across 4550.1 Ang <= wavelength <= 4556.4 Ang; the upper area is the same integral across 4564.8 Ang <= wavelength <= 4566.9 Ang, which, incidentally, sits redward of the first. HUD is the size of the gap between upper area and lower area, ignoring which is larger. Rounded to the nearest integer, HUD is 48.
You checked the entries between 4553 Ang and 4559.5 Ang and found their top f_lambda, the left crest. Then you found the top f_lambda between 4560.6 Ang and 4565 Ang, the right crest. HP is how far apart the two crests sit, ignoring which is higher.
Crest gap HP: 0.34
